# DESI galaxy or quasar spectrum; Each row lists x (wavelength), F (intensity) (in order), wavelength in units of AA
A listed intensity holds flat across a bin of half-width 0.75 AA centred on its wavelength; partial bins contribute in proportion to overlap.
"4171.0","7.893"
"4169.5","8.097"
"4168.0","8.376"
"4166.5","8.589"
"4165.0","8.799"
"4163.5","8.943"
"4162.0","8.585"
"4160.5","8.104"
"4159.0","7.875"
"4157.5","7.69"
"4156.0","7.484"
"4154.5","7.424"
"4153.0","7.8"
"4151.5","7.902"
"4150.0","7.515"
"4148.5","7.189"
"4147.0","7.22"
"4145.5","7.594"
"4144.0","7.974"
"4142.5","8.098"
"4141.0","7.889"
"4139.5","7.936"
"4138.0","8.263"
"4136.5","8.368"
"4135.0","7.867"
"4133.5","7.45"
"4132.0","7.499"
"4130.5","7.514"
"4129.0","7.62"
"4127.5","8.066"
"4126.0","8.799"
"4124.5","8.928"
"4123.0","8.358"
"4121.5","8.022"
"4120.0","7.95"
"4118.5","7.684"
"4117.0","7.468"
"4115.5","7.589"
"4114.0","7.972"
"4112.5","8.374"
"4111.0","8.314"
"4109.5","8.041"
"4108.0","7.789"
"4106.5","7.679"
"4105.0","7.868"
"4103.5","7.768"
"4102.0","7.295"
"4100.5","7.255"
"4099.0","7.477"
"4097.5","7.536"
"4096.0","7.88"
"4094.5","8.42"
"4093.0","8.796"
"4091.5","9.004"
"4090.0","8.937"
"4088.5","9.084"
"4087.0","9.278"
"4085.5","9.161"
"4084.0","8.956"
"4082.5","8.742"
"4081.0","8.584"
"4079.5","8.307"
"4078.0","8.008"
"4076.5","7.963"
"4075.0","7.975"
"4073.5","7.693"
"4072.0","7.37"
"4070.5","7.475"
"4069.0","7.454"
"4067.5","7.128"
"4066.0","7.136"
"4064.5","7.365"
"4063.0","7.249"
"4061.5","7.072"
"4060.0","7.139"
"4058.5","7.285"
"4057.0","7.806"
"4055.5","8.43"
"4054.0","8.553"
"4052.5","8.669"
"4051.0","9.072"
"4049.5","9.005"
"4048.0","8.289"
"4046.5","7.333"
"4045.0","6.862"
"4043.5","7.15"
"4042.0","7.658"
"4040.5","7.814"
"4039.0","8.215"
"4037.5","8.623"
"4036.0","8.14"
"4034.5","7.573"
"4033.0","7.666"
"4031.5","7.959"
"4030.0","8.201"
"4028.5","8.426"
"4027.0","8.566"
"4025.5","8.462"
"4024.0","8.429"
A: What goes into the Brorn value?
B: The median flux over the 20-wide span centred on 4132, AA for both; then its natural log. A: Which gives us 2.07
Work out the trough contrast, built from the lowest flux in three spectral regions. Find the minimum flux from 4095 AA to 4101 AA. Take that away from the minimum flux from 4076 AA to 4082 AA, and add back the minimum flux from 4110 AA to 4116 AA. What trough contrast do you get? 8.3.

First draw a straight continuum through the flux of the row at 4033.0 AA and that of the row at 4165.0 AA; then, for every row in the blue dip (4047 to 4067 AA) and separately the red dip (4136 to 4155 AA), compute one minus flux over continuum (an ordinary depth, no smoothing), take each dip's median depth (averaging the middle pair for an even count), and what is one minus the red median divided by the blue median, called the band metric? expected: -10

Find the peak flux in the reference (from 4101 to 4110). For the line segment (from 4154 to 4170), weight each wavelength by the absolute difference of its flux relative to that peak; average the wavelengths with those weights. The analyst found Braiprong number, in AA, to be 4161.7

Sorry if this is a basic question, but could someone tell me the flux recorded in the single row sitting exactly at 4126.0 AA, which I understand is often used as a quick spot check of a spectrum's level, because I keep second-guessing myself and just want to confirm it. 8.799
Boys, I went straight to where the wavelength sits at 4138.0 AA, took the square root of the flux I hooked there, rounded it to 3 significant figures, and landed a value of 2.87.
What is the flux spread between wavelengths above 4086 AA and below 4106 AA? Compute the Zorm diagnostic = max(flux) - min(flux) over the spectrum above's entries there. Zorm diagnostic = 2.02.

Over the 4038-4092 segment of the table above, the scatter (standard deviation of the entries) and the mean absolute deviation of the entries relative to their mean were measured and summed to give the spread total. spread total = 1.4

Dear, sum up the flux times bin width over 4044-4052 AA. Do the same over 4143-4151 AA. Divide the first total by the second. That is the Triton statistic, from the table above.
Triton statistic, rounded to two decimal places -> 1.08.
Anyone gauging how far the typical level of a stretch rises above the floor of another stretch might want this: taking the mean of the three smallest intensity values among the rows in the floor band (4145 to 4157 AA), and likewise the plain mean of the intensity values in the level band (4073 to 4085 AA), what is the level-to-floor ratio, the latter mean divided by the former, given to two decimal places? 1.14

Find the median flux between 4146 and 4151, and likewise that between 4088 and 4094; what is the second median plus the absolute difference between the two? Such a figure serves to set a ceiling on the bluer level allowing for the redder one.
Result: 10.7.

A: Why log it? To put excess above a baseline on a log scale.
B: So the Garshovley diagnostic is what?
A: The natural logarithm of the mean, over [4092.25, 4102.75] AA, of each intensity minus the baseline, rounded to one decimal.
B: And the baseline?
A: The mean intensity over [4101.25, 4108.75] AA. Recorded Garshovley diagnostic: -2.1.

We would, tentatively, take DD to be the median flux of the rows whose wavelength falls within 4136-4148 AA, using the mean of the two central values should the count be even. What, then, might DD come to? 8.0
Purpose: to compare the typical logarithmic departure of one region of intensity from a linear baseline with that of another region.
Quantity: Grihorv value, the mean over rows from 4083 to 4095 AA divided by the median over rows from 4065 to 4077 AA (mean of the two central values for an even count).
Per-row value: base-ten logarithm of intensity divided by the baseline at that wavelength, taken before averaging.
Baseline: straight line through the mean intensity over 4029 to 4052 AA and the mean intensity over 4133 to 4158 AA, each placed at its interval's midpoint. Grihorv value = -2.2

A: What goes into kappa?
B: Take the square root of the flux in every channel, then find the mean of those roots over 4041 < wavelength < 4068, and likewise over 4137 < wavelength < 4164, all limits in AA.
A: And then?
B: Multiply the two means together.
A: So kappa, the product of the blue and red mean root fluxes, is 7.79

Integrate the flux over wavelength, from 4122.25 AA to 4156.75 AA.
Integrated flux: 271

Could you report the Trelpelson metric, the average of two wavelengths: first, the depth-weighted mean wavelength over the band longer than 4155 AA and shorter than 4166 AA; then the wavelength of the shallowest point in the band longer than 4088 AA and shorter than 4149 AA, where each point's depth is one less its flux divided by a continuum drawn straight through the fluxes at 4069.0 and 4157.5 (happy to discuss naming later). 4126.0 AA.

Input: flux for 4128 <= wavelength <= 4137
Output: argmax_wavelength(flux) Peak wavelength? 4136.5 AA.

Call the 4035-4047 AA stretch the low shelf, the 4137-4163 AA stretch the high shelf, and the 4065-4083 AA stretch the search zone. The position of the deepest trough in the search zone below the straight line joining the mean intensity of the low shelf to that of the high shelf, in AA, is 4067.5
